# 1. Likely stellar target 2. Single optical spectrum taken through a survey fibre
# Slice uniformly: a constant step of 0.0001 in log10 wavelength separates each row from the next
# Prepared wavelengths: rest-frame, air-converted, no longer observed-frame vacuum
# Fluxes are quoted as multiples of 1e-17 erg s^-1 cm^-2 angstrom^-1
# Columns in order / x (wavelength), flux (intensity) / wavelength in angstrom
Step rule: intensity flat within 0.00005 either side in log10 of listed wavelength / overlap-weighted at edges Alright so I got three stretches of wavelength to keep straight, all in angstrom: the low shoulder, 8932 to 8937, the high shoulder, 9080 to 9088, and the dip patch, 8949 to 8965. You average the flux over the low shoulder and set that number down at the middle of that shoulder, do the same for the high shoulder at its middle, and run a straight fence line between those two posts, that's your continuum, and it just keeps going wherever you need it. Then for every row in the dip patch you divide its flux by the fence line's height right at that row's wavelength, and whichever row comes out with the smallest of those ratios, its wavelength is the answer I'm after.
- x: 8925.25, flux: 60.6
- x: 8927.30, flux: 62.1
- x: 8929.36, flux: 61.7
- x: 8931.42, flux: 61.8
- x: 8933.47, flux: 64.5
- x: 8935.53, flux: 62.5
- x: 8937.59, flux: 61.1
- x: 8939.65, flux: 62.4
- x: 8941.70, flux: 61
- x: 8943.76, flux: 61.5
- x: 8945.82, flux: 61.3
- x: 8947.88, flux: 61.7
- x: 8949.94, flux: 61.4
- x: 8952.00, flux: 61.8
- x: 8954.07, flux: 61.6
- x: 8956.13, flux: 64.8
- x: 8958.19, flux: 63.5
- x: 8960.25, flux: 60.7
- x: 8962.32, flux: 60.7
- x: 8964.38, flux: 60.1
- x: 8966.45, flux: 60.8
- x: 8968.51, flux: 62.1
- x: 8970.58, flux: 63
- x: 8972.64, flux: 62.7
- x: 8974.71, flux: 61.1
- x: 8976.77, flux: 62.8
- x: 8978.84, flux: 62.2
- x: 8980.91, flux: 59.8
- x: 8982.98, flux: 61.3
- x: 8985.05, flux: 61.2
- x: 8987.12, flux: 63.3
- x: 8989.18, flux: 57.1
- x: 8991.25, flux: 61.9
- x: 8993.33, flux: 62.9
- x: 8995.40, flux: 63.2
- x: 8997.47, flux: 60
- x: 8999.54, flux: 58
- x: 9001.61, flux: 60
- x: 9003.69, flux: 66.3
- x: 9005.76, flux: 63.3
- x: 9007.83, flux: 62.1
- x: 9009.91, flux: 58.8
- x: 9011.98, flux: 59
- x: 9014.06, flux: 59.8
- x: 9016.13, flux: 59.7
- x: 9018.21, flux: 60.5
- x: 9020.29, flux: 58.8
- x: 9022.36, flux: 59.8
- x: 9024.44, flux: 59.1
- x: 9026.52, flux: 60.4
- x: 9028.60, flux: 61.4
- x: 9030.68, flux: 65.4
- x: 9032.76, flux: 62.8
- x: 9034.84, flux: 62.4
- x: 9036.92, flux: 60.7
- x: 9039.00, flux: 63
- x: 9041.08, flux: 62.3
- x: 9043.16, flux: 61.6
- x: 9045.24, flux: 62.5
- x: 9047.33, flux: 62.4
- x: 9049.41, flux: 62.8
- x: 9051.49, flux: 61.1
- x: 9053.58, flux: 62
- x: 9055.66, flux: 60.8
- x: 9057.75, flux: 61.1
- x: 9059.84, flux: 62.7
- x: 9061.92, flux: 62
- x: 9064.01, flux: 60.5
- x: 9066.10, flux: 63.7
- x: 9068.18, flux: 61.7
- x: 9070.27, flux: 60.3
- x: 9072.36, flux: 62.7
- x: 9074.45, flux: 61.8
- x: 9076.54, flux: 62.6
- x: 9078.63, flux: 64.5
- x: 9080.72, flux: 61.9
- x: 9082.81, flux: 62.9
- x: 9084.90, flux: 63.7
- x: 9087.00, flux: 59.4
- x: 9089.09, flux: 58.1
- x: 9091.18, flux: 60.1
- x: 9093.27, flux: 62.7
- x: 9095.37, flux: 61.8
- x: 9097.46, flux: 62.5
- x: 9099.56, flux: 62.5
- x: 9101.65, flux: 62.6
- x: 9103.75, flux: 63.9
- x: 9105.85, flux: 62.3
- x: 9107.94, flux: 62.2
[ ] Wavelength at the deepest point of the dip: 8964.38 angstrom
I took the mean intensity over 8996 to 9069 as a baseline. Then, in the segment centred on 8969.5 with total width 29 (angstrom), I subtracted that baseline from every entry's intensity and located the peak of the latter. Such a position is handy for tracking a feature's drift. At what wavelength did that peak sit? 8956.13 angstrom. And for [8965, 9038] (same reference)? 9003.69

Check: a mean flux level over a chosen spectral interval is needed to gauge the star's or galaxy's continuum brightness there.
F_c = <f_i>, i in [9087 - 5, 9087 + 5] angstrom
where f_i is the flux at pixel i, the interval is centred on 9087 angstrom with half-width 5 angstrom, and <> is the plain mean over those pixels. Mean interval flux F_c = 60.8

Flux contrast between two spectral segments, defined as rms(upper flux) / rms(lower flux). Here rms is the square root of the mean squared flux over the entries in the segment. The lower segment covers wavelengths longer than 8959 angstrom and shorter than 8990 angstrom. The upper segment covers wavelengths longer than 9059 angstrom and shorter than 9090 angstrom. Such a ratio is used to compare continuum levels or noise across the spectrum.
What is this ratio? 1.010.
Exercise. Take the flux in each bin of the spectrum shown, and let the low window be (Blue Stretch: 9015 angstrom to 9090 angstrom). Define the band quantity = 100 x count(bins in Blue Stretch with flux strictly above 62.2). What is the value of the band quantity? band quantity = 1500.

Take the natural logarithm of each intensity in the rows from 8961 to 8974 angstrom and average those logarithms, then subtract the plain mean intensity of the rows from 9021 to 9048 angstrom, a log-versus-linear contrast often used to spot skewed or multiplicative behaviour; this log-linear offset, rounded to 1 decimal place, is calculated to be -57.7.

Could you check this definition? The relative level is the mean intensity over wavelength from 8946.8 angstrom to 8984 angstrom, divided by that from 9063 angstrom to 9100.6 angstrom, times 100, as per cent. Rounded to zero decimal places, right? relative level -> 100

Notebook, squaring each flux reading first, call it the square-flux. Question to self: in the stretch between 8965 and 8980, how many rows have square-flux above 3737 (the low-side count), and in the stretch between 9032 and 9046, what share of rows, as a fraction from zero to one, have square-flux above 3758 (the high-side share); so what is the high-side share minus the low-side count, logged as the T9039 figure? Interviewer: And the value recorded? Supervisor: -4.1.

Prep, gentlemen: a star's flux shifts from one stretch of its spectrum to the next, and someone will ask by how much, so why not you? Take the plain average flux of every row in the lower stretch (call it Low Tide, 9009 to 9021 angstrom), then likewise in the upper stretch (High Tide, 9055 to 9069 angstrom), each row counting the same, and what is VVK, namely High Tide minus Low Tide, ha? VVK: 2.4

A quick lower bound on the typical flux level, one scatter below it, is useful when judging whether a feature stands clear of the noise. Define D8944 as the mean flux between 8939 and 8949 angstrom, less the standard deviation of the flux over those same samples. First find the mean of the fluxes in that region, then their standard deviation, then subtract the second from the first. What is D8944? 61.1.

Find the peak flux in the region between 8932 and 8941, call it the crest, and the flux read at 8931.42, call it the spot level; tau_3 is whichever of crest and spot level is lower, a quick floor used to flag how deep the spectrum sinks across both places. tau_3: 61.8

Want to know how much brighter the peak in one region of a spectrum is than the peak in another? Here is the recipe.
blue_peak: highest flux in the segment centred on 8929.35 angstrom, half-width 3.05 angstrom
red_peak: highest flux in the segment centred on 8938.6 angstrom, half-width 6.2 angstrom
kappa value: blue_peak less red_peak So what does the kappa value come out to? -2.4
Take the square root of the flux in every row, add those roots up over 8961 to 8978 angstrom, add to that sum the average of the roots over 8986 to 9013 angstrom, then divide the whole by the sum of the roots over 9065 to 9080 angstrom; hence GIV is 1.3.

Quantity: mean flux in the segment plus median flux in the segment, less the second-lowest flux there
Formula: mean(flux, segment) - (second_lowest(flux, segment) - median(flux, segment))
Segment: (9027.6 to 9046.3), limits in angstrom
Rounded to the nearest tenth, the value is 63.5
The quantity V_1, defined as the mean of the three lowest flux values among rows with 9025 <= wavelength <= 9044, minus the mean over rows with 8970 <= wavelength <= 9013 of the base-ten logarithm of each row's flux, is 59.0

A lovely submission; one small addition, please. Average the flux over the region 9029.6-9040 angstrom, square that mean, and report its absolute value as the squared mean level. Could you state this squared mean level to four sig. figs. 3951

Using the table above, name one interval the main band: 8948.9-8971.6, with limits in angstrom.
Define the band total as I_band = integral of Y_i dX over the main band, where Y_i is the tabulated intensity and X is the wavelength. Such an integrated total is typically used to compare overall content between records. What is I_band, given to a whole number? 1404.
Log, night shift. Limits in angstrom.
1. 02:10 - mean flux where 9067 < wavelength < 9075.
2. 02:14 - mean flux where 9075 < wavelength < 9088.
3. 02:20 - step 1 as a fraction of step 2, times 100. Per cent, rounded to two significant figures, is 99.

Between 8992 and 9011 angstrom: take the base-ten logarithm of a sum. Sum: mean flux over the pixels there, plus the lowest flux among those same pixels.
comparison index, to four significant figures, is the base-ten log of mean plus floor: 2.078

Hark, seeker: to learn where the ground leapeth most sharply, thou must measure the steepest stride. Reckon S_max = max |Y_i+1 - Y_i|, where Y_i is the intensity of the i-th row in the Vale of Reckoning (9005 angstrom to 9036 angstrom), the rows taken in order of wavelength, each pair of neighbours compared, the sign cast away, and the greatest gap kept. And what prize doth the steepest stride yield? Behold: 4.0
